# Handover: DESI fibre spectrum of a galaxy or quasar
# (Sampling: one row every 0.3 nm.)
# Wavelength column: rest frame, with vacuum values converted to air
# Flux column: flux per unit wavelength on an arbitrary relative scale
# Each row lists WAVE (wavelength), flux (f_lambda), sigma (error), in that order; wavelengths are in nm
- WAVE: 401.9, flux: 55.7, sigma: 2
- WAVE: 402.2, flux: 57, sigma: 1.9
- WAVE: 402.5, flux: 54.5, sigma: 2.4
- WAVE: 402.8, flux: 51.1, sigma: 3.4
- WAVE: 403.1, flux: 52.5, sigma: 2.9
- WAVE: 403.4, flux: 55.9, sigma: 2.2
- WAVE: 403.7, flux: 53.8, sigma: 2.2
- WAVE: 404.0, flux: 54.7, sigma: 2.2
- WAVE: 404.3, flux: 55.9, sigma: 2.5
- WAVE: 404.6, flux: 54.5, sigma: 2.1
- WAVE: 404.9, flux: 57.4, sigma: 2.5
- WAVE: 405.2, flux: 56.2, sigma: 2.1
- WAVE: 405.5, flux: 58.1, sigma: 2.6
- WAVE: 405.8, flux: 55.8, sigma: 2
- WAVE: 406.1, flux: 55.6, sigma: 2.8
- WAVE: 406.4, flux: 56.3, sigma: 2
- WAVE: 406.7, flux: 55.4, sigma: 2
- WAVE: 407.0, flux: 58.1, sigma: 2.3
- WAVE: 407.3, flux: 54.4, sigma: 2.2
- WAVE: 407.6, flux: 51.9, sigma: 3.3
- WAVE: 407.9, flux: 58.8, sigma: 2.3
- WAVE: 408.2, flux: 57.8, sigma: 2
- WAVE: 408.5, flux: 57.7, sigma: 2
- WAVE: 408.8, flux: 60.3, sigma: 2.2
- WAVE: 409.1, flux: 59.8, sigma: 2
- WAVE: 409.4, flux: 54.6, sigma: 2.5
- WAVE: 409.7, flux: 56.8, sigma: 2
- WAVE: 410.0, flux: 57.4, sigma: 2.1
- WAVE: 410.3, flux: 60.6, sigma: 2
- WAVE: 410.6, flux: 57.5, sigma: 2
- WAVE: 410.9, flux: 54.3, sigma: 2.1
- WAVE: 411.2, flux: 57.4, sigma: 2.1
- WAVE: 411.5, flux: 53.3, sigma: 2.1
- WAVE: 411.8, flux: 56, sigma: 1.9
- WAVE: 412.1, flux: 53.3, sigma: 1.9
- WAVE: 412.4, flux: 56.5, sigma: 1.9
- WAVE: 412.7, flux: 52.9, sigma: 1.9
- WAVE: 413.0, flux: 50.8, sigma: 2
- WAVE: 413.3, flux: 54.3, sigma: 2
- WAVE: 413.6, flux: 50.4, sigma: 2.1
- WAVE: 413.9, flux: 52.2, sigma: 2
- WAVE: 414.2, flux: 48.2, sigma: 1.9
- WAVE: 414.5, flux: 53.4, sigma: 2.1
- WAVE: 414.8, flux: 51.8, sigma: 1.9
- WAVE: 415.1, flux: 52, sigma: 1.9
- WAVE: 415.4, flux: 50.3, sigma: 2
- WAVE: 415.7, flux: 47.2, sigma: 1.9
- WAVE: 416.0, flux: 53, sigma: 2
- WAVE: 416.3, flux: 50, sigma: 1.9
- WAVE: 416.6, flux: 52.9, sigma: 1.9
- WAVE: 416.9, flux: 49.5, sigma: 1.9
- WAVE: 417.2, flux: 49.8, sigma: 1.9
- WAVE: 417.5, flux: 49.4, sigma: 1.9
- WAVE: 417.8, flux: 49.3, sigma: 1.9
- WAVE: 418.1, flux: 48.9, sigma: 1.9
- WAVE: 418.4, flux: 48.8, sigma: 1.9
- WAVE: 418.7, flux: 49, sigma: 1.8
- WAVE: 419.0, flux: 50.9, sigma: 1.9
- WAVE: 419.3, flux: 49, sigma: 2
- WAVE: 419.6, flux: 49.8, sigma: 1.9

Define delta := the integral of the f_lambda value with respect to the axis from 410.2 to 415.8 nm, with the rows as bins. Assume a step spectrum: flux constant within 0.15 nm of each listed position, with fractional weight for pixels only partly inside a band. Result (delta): 298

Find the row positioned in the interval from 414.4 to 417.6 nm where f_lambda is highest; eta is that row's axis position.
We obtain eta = 414.5 nm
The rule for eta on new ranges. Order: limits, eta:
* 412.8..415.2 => 413.3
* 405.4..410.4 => 410.3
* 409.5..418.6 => 410.3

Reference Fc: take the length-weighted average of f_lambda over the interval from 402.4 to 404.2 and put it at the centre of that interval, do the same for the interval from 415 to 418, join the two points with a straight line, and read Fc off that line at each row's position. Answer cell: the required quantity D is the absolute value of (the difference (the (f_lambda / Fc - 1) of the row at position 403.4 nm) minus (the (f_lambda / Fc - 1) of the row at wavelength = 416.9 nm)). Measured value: 0.053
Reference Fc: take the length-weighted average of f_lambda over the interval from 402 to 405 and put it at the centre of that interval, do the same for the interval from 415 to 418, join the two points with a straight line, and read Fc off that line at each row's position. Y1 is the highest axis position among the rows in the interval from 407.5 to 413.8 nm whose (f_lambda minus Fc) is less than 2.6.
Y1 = 413.6 nm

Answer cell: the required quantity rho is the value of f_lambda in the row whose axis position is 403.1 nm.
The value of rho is 52.5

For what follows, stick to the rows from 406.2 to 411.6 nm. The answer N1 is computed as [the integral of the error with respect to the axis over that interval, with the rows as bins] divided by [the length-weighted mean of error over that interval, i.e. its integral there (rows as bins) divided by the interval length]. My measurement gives 5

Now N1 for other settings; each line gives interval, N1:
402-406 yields 4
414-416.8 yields 3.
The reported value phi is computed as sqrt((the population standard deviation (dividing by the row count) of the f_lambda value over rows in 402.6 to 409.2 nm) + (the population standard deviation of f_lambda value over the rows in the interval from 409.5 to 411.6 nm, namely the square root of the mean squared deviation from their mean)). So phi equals 2.14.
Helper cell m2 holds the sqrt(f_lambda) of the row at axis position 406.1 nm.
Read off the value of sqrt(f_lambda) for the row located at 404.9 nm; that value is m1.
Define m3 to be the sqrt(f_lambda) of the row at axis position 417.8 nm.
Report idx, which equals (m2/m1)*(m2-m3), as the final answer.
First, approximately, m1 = 7.58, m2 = 7.5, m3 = 7.02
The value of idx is 0.43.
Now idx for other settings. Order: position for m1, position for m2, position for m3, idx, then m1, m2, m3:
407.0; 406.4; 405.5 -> -0.12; 7.62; 7.5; 7.62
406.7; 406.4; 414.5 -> 0.20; 7.44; 7.5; 7.31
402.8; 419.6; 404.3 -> -0.41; 7.15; 7.1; 7.48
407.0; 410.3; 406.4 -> 0.29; 7.62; 7.8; 7.50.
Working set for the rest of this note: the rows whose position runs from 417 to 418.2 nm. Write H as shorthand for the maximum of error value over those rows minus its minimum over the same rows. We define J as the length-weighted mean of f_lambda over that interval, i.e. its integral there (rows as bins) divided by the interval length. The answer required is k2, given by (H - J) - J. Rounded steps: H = 0.00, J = 49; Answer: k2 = -99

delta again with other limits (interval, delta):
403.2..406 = 156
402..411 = 505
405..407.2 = 124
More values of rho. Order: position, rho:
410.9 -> 54.3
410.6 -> 57.5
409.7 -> 56.8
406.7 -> 55.4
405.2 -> 56.2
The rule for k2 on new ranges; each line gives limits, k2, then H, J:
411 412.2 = -110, 0.20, 55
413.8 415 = -103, 0.20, 51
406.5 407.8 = -109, 1.30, 55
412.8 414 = -104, 0.10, 52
